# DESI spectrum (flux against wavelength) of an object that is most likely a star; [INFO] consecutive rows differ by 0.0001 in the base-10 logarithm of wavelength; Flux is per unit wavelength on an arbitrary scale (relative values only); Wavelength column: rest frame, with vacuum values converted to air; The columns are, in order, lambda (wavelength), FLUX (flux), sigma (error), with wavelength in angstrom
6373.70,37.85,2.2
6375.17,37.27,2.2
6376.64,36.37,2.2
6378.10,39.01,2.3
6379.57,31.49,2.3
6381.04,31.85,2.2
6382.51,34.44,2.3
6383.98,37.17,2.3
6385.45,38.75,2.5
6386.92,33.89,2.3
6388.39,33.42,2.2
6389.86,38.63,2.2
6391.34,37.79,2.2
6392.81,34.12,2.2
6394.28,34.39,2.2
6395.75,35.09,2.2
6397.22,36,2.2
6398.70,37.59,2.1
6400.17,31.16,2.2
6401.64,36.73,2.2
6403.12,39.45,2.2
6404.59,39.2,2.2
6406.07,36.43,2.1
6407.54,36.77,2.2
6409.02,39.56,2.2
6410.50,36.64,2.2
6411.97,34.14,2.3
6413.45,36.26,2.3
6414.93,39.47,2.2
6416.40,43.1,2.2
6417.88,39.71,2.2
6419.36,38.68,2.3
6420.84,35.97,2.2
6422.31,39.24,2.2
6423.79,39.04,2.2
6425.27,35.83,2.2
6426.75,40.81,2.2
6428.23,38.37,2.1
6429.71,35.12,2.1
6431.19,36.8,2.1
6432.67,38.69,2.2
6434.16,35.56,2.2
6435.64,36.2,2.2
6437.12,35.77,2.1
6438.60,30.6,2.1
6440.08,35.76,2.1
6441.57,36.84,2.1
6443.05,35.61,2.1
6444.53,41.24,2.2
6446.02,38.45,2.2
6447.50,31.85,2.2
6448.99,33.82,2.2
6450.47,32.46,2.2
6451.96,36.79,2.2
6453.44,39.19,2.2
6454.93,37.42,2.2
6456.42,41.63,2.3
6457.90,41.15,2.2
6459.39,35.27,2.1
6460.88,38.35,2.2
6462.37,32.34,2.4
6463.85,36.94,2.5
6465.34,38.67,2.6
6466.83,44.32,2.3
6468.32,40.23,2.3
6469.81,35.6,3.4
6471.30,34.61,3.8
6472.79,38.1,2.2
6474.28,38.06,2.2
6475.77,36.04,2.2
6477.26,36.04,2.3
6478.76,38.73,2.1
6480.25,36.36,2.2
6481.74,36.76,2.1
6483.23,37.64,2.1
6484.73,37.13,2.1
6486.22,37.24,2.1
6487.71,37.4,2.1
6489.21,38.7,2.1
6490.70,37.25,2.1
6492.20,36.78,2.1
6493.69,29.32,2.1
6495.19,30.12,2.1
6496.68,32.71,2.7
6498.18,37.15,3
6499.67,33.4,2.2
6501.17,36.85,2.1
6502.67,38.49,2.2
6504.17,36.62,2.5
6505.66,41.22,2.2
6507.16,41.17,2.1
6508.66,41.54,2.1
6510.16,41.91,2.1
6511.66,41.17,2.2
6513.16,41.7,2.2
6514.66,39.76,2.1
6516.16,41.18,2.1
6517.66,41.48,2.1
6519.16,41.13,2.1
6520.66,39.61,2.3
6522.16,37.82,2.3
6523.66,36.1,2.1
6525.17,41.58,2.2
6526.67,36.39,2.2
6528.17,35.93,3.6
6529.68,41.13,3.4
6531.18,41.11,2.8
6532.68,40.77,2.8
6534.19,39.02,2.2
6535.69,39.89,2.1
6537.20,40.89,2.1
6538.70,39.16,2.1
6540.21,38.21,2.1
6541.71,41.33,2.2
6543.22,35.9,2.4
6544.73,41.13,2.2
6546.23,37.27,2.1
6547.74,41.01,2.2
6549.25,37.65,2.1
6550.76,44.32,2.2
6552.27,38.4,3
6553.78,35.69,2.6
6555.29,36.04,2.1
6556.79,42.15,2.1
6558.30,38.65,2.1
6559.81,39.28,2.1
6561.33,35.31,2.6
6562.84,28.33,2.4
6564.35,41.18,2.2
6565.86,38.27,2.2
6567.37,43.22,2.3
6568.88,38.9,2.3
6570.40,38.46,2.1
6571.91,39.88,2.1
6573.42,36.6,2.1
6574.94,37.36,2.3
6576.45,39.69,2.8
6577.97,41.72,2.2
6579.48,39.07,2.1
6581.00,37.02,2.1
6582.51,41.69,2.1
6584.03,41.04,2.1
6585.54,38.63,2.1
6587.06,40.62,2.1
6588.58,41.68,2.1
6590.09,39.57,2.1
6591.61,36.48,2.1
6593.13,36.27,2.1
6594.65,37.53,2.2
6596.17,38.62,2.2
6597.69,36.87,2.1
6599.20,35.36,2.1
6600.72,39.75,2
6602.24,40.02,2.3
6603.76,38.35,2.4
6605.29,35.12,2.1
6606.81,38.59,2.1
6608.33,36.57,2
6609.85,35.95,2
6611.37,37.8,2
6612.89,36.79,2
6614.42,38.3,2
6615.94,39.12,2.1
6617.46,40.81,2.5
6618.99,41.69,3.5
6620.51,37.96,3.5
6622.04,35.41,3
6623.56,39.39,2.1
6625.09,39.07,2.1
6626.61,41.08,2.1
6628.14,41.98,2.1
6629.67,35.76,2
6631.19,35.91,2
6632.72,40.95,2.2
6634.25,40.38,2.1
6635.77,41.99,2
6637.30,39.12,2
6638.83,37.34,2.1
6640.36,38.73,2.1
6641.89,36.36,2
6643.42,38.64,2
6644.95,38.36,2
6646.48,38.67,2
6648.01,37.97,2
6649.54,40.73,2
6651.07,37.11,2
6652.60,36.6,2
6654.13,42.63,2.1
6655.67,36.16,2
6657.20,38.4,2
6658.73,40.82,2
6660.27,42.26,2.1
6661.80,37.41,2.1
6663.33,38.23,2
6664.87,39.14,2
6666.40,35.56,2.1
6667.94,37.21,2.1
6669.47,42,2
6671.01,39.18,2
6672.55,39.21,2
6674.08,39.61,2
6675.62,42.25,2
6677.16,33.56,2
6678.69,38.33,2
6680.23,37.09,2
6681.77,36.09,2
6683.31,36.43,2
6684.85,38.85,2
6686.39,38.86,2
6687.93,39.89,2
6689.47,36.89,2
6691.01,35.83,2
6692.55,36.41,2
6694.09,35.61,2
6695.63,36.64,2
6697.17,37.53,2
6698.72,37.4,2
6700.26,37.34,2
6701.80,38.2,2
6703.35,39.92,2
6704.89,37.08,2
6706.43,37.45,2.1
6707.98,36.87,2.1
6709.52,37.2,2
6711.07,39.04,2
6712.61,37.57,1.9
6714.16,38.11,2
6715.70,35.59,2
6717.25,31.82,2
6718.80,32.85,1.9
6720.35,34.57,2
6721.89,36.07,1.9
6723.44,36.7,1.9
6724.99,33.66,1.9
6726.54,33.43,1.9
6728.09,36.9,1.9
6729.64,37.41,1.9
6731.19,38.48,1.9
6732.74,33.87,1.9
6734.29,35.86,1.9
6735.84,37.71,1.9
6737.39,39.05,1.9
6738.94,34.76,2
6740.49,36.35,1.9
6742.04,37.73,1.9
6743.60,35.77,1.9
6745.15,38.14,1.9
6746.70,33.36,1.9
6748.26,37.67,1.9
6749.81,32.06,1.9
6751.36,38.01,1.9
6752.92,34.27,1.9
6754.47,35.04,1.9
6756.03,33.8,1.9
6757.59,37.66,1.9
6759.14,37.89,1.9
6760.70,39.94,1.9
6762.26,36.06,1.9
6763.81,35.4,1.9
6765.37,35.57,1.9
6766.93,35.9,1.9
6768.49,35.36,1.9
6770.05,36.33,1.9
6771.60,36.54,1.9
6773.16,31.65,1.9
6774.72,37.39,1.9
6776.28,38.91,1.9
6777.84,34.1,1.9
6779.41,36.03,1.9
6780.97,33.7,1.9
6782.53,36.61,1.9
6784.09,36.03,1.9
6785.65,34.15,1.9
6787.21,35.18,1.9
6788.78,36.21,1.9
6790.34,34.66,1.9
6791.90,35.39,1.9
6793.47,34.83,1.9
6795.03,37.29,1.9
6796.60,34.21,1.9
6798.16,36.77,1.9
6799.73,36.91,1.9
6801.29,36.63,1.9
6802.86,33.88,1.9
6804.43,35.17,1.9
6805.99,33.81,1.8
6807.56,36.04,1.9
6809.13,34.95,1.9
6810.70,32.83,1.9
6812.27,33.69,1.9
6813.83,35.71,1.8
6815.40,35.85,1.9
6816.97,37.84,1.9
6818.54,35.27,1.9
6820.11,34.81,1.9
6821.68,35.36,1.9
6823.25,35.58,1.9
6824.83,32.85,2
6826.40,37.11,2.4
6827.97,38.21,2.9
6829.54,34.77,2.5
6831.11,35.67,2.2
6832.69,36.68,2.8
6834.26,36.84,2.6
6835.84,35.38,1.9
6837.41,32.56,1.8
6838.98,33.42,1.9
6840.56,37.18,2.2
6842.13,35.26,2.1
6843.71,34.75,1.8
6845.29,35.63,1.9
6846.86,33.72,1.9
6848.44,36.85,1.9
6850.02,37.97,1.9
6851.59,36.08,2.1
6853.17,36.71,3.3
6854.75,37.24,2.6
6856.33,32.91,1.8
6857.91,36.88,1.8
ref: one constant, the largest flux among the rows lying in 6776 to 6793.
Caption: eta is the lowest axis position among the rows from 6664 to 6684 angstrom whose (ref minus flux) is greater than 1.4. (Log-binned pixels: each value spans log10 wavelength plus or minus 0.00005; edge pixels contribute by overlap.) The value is 6666.40 angstrom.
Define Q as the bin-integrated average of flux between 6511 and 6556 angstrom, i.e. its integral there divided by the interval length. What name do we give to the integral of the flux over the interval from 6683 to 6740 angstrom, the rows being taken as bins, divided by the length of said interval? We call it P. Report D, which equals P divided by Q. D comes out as 0.93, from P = 36.7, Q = 39.4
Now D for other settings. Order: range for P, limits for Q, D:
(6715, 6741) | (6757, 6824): 1.00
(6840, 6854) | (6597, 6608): 0.96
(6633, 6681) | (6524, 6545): 0.99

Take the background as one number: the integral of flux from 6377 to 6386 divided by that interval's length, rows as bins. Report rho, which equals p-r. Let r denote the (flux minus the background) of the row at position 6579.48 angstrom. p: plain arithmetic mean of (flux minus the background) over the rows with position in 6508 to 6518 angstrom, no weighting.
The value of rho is 2.2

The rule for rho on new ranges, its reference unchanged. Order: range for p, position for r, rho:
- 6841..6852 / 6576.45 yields -3.9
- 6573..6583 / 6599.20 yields 3.7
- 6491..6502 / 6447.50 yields 1.9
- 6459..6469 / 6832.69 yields 1.3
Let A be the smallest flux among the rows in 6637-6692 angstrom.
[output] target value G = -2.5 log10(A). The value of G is -3.81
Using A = 33.56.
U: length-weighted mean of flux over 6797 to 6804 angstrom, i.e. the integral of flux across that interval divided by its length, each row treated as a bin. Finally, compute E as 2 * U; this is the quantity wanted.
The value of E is 71.8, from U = 35.9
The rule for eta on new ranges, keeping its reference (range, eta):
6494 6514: 6495.19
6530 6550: 6543.22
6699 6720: 6700.26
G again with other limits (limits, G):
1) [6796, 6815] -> -3.79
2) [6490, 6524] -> -3.67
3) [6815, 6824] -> -3.85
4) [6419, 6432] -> -3.86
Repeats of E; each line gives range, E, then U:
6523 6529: 75.0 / 37.5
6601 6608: 76.0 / 38.0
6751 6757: 70.2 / 35.1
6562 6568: 75.3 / 37.6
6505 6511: 82.8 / 41.4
